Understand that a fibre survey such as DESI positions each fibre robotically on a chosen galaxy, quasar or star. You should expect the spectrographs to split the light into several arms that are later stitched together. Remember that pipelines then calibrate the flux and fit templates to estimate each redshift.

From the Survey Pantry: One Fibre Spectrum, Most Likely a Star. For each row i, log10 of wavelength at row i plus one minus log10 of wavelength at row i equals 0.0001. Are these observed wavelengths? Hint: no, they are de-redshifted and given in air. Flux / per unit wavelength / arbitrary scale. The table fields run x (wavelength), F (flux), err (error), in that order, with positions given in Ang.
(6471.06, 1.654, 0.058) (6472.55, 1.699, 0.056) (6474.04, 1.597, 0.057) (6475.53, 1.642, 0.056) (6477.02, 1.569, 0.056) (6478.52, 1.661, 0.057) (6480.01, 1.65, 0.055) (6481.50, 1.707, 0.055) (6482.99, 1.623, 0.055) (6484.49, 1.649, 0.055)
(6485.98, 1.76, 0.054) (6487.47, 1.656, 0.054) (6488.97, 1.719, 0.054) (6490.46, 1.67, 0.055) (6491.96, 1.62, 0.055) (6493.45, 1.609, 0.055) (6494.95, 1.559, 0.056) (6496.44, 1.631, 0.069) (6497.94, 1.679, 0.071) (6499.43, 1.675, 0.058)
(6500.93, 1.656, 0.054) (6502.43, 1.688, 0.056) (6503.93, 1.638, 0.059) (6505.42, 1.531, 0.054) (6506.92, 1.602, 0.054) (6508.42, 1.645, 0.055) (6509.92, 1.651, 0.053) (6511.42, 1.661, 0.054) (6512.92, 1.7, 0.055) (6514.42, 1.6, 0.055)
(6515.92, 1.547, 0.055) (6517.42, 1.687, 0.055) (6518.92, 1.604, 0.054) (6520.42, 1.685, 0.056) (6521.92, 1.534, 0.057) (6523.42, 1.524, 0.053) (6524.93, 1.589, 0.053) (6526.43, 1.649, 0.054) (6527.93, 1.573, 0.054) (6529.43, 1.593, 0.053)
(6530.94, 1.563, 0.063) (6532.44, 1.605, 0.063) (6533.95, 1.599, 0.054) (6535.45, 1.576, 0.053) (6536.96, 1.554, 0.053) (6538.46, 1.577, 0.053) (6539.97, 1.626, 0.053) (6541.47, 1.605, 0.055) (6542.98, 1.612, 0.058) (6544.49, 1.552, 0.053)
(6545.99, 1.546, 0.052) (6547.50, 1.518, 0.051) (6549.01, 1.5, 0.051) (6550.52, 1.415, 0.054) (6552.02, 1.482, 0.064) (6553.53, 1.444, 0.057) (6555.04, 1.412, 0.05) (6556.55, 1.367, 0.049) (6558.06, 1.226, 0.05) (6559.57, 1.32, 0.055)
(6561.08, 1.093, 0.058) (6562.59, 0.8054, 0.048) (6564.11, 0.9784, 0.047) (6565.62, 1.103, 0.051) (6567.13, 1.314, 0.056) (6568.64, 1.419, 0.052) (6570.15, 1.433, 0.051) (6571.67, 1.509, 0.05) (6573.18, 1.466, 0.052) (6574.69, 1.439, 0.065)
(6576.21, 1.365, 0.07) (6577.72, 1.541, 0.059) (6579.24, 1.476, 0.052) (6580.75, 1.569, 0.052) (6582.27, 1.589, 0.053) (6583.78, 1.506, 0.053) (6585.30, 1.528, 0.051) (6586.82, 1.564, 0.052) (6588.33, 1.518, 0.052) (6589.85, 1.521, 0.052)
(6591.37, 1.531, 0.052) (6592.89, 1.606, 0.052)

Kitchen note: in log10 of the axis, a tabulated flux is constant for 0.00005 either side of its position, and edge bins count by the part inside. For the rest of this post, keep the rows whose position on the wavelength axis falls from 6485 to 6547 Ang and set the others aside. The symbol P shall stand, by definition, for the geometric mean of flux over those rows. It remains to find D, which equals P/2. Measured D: 0.809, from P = 1.62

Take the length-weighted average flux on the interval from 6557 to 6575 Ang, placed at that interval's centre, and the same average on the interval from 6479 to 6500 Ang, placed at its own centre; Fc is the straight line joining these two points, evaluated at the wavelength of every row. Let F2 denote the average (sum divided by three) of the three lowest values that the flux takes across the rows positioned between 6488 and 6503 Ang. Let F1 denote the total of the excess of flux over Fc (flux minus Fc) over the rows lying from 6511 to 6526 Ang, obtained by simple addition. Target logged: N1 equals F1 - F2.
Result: -0.5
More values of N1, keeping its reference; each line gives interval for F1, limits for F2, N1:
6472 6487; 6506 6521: -2.1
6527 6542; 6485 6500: 0.1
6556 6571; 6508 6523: -2.2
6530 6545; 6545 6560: 0.5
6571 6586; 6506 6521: 1.5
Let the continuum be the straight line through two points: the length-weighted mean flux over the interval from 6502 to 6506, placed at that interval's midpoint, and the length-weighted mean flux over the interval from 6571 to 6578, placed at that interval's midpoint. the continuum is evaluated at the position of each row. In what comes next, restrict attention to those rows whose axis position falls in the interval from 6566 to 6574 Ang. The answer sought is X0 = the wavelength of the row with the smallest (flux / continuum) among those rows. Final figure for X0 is 6567.13 Ang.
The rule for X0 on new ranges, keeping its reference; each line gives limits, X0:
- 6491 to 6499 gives 6494.95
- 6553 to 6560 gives 6558.06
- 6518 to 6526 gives 6523.42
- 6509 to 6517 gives 6515.92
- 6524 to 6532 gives 6530.94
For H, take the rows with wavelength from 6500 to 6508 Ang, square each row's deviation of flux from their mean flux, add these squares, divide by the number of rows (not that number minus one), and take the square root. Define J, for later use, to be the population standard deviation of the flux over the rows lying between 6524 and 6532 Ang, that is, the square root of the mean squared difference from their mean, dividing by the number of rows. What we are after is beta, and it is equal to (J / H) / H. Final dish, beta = 10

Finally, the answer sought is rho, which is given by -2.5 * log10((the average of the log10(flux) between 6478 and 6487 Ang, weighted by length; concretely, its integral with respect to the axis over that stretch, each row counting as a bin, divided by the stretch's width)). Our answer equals 1.62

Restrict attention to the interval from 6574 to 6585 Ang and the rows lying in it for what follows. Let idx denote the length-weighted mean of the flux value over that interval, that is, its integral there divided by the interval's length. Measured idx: 1.50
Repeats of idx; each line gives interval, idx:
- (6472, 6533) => 1.63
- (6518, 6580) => 1.46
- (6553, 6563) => 1.25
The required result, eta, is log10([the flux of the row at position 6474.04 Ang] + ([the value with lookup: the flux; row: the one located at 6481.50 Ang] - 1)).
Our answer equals 0.36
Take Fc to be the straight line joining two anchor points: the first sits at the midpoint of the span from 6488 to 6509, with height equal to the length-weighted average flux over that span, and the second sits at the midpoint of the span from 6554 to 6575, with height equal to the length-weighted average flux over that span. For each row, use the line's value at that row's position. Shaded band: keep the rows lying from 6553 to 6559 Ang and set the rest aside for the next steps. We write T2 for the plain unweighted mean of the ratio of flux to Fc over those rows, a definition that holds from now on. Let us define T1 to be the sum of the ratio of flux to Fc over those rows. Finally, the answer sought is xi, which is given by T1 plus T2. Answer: 5.1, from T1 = 4.11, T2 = 1.03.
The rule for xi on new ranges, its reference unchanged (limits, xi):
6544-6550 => 5.6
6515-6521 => 5.3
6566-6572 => 5.7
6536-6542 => 5.6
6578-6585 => 6.5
